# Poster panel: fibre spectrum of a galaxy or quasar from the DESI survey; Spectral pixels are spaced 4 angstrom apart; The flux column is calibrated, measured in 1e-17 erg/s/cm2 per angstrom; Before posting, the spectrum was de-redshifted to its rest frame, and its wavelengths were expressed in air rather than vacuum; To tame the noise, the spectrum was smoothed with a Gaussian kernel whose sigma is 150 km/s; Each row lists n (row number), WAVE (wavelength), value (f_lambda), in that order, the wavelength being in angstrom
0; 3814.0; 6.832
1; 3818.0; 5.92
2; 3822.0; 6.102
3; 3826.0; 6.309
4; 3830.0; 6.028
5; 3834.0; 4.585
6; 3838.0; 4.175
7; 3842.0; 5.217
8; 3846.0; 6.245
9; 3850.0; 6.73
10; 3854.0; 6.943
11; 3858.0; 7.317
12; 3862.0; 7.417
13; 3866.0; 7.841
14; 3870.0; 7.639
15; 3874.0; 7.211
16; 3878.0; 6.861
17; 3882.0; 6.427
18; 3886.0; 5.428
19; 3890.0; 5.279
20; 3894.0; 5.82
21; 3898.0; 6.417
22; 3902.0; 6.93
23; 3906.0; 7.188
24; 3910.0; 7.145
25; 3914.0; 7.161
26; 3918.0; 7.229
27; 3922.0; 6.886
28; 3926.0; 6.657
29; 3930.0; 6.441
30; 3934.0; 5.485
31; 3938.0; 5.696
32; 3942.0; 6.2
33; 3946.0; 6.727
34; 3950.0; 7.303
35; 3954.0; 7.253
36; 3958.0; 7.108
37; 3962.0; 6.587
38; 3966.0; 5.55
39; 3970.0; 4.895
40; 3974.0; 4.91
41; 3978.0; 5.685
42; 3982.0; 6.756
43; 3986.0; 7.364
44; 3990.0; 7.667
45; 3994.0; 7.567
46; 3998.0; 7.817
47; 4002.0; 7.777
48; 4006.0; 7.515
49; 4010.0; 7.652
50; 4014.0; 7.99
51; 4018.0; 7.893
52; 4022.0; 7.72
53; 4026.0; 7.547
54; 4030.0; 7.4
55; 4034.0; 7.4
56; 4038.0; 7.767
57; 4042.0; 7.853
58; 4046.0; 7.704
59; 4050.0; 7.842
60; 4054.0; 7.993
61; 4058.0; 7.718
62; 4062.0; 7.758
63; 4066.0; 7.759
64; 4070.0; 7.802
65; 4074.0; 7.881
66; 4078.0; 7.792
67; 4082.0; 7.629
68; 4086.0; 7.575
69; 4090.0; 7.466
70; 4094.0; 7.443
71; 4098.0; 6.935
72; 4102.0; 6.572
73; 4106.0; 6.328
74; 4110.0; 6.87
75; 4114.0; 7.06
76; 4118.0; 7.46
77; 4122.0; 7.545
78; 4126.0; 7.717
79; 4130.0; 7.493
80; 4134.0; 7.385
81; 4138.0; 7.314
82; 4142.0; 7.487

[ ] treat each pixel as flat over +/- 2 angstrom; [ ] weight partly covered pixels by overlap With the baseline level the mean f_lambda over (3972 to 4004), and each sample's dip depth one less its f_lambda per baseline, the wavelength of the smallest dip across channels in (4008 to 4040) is 4014.0 angstrom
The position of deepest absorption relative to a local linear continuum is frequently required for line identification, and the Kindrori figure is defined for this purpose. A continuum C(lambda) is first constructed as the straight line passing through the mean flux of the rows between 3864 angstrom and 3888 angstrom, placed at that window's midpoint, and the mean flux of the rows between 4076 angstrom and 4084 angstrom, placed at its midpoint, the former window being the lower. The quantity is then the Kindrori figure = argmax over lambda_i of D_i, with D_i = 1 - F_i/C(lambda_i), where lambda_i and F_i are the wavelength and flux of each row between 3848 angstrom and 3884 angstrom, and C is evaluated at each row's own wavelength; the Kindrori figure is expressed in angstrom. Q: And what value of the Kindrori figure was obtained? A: 3882.0 angstrom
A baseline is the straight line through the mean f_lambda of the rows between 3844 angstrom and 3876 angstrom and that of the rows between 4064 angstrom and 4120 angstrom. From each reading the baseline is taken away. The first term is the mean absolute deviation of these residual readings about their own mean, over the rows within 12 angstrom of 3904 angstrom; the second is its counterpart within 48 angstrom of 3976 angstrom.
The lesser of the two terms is 0.44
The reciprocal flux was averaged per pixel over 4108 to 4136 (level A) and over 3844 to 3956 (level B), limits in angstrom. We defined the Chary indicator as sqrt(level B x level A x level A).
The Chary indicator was 0.0528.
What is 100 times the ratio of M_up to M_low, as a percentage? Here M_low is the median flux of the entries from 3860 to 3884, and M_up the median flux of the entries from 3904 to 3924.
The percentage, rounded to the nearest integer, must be 98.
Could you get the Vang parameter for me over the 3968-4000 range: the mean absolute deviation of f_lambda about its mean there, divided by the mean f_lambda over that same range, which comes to 0.16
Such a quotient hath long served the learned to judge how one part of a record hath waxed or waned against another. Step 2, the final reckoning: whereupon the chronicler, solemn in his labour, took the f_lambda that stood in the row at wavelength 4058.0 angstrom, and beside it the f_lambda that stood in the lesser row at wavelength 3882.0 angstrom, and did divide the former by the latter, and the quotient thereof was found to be 1.20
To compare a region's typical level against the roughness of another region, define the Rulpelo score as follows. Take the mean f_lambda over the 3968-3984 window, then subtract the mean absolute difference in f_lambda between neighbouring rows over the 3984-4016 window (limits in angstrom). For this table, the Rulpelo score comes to 5.4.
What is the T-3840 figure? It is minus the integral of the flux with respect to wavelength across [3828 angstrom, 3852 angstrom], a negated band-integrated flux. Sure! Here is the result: -132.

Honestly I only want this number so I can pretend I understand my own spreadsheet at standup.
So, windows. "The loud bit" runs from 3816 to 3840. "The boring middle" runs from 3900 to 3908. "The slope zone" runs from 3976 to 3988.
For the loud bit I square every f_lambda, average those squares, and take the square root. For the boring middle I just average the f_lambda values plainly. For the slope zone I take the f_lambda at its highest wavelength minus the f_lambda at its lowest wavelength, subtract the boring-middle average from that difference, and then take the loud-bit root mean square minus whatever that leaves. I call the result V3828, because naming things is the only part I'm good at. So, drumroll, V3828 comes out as 11.0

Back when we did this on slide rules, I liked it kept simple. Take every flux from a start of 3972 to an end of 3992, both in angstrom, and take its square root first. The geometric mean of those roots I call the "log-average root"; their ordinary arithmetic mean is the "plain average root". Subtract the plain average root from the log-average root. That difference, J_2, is -0.0087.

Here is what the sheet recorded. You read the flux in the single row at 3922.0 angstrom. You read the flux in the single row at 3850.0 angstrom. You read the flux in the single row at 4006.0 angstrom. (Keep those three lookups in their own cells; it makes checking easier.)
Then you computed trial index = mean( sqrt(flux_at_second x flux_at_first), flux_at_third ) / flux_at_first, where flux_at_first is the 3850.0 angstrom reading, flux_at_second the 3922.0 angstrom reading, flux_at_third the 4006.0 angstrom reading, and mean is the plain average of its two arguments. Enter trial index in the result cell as 1.06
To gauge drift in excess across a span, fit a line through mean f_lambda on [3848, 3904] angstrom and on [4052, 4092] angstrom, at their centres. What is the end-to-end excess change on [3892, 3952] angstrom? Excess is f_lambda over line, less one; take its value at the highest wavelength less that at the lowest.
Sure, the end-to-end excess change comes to 0.2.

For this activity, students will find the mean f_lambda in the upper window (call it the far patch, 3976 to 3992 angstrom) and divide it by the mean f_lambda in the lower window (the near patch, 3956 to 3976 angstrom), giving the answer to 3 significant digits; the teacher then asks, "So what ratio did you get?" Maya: 1.18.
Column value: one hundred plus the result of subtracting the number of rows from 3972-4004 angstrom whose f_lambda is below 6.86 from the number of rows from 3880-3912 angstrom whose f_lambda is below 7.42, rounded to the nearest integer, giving 105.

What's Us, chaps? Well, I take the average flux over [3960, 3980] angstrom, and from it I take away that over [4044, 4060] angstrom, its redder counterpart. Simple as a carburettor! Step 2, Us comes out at -2.3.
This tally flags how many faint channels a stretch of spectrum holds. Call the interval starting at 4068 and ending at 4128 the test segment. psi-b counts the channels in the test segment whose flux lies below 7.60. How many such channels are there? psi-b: 10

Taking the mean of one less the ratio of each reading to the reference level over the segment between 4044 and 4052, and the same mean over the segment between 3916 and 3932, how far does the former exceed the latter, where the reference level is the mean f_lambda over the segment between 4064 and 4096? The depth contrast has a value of -0.13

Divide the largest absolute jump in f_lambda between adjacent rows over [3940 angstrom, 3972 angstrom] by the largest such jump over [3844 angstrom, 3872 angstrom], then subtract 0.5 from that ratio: 1.6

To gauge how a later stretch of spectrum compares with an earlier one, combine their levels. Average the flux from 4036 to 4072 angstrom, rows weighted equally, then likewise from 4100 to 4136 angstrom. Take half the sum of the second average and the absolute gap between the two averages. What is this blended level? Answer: 3.90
